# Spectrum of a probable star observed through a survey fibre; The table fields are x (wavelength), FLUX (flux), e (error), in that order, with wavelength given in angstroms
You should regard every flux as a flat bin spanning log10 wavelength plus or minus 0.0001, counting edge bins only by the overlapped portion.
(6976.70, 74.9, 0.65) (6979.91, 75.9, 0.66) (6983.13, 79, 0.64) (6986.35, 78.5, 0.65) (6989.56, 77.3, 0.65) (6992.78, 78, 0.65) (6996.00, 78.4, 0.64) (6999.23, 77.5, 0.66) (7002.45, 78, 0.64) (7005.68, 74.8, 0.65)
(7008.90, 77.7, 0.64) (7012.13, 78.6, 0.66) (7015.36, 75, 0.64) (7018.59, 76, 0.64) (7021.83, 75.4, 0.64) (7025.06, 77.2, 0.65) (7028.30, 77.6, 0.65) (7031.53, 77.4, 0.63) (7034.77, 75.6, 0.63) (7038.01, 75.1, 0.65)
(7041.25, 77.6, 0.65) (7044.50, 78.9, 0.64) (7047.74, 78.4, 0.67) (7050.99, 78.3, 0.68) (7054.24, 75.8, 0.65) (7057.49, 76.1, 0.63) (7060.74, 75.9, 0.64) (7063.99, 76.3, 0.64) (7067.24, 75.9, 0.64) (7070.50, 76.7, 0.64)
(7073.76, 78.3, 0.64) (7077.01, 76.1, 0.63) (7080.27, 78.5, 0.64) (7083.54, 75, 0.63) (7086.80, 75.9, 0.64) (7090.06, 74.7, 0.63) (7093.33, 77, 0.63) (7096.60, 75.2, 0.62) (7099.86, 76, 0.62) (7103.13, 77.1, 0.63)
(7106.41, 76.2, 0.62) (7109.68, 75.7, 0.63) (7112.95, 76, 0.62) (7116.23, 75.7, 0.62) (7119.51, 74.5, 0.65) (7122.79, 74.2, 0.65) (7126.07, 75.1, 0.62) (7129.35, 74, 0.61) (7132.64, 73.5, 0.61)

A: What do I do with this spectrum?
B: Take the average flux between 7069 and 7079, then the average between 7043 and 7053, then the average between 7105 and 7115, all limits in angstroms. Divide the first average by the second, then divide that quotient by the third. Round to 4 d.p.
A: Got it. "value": 0.0129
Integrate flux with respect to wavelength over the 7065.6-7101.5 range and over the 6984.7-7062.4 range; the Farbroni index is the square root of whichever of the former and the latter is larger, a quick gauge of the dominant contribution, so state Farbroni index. 77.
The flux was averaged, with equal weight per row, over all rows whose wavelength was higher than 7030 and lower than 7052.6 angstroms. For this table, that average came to 77.3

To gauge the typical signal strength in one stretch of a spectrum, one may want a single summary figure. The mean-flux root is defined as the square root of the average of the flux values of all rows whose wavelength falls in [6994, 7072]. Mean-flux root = 8.77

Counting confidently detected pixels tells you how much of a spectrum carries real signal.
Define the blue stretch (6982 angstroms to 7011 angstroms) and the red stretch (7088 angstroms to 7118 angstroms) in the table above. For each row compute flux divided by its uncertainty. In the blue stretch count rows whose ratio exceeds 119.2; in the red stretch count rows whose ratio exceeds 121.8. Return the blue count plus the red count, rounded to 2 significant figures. 12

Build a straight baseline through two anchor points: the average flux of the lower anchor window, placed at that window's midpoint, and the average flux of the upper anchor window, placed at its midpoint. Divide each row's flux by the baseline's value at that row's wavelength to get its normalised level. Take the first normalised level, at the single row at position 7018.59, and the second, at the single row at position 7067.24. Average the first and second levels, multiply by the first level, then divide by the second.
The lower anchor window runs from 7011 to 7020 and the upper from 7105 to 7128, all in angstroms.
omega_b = 0.99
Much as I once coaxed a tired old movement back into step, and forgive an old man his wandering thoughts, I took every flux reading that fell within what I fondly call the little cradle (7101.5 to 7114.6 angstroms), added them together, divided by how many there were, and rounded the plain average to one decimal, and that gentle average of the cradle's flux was 76.2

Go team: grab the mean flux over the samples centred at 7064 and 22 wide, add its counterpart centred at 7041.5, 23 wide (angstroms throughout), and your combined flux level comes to 154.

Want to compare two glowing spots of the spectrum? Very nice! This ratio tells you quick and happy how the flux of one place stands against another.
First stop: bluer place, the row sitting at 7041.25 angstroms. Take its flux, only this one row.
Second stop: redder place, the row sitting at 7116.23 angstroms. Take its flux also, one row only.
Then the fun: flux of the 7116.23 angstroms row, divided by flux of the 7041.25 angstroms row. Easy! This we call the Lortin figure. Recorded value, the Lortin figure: 0.976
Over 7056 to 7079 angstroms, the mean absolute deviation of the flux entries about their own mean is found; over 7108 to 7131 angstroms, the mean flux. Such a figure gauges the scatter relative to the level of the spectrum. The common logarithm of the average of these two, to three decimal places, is 1.578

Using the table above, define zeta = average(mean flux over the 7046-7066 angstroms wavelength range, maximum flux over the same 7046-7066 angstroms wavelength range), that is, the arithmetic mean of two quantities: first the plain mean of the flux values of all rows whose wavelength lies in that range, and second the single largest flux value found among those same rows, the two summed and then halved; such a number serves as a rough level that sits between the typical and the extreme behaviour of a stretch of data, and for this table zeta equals 77.6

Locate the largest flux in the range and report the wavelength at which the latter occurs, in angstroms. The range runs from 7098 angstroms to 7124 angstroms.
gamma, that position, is 7103.13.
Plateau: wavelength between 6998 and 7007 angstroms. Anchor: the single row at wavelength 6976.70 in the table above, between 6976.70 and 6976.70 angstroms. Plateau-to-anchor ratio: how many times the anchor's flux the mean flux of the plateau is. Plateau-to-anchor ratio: 1.025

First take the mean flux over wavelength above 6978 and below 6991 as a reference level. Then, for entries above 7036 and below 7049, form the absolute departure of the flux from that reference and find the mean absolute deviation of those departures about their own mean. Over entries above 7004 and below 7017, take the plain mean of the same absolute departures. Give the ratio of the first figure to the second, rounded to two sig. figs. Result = 0.46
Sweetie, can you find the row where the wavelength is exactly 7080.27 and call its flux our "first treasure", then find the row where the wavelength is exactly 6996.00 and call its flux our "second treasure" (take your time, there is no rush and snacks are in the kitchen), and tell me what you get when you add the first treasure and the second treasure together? 157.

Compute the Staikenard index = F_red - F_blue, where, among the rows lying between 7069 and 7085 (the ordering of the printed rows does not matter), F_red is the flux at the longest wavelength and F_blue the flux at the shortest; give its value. -1.7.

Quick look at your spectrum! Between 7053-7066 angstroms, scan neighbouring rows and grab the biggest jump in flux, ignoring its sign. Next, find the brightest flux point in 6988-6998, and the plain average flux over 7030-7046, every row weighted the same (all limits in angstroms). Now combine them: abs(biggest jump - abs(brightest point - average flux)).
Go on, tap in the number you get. 1.1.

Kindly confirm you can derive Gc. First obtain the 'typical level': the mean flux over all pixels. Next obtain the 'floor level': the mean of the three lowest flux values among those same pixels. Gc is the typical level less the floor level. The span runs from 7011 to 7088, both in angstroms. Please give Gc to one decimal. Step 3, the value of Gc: 1.7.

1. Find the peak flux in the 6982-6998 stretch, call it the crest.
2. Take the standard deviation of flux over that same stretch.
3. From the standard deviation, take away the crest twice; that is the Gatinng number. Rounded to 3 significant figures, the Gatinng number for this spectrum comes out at -157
